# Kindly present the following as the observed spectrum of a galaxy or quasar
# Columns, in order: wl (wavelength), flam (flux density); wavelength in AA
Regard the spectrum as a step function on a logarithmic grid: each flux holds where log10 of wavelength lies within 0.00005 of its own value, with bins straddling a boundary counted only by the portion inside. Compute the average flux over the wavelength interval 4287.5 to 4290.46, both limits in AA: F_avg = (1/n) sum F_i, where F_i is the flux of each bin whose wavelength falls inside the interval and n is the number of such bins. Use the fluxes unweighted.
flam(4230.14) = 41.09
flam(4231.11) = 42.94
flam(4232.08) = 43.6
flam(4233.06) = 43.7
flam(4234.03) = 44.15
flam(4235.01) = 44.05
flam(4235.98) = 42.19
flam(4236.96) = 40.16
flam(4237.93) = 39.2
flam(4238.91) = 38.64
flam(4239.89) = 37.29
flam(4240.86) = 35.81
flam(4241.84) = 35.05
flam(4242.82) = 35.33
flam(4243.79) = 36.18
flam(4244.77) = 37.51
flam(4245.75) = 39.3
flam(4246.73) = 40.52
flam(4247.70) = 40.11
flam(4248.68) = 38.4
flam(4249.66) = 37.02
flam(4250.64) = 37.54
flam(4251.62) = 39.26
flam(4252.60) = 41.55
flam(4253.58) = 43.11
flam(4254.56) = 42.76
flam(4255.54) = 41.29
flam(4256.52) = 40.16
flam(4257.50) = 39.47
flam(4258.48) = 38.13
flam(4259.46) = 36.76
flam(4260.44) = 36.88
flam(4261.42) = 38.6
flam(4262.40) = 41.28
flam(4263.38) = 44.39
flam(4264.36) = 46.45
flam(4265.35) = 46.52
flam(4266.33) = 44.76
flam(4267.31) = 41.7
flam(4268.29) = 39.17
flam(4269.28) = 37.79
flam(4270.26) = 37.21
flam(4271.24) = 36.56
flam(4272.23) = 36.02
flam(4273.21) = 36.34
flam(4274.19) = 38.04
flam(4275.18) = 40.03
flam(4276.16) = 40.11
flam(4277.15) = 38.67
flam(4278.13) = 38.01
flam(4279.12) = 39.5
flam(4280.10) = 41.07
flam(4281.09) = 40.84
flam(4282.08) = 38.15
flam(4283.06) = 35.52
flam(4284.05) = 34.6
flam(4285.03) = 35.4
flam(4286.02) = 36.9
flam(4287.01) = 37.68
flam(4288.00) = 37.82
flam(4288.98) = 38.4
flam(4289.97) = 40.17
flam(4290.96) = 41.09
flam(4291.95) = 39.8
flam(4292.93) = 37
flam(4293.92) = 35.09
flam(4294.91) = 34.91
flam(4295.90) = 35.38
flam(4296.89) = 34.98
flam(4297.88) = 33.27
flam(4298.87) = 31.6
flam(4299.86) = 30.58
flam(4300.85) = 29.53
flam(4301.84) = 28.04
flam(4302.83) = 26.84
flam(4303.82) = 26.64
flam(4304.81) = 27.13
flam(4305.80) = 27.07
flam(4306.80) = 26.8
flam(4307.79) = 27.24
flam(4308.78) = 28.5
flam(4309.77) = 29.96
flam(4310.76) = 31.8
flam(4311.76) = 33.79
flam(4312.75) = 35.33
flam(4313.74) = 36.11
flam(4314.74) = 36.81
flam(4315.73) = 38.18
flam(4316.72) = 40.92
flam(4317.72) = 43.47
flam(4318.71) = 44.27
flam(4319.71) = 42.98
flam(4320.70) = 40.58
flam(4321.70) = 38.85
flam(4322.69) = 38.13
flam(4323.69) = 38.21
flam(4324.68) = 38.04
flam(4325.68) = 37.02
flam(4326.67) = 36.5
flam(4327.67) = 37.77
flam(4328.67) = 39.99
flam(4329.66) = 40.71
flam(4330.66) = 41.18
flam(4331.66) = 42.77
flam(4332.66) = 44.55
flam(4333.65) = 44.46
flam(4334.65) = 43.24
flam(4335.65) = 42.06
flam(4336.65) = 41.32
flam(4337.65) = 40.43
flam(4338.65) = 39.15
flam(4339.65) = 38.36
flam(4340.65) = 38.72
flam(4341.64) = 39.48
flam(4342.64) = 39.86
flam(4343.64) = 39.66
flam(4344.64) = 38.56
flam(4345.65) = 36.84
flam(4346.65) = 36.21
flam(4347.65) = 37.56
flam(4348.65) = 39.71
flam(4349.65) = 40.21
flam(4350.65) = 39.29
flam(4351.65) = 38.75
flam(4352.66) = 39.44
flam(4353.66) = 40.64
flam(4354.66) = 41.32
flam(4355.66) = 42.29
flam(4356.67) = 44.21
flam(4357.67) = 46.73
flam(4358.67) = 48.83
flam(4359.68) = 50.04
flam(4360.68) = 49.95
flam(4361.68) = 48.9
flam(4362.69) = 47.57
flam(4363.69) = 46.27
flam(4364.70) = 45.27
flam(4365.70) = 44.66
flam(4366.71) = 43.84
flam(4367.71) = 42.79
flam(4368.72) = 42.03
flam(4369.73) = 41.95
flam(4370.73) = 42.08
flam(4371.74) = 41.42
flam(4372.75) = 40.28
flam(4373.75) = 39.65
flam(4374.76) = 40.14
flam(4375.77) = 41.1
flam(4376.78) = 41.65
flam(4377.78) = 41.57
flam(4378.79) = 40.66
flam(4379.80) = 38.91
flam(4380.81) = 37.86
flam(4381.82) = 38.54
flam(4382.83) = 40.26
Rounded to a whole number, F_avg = 39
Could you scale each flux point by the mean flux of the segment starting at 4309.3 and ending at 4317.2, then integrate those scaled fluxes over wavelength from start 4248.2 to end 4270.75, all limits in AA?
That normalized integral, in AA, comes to 25.8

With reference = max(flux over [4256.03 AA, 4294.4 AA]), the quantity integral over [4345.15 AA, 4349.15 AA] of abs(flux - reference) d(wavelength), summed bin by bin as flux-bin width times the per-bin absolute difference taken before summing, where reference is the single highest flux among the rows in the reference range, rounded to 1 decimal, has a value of 35.8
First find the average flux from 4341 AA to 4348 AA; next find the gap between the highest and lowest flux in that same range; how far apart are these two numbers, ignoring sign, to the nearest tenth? 34.7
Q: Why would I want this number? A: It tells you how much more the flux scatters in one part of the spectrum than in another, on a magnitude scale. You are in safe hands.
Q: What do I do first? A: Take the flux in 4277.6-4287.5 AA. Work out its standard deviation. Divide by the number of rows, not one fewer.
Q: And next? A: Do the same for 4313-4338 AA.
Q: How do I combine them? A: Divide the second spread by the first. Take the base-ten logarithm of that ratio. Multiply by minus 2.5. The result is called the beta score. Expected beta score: -0.23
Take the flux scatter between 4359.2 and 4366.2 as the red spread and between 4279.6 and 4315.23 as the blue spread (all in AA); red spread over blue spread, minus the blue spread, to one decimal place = -4.1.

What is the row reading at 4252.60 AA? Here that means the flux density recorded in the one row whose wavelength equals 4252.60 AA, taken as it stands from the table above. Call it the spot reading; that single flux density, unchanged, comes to 41.55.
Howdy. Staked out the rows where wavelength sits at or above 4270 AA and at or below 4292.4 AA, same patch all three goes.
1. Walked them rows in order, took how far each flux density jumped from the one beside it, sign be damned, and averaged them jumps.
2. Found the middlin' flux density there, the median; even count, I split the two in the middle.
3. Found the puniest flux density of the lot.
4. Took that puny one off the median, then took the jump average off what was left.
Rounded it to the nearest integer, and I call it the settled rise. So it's 2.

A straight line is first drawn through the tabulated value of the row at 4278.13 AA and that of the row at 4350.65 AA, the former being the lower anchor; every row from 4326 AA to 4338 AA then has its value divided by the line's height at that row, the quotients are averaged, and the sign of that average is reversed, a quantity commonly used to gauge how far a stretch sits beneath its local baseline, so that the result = -1.06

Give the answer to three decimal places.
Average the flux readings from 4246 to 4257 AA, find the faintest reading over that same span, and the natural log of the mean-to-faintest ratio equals 0.081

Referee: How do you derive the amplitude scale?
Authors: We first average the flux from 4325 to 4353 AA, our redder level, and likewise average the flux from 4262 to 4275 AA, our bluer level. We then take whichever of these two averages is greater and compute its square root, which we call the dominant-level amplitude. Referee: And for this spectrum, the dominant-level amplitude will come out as 6.36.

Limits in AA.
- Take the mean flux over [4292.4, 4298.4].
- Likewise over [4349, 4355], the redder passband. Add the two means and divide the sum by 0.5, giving 150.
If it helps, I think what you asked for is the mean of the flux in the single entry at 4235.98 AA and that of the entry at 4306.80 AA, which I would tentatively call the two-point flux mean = 34.5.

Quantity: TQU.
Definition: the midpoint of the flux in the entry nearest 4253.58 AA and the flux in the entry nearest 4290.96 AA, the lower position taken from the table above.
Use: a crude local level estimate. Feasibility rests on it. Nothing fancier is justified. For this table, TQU 42.1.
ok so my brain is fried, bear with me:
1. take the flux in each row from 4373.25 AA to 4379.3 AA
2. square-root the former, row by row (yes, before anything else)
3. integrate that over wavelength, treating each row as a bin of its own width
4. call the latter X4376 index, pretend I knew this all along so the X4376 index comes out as 38.6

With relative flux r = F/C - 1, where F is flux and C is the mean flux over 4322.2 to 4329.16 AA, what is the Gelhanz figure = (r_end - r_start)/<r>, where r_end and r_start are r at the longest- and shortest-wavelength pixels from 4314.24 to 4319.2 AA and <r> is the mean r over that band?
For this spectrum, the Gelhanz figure 2.7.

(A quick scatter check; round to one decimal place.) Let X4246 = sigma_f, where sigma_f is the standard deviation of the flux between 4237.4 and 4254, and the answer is 2.2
